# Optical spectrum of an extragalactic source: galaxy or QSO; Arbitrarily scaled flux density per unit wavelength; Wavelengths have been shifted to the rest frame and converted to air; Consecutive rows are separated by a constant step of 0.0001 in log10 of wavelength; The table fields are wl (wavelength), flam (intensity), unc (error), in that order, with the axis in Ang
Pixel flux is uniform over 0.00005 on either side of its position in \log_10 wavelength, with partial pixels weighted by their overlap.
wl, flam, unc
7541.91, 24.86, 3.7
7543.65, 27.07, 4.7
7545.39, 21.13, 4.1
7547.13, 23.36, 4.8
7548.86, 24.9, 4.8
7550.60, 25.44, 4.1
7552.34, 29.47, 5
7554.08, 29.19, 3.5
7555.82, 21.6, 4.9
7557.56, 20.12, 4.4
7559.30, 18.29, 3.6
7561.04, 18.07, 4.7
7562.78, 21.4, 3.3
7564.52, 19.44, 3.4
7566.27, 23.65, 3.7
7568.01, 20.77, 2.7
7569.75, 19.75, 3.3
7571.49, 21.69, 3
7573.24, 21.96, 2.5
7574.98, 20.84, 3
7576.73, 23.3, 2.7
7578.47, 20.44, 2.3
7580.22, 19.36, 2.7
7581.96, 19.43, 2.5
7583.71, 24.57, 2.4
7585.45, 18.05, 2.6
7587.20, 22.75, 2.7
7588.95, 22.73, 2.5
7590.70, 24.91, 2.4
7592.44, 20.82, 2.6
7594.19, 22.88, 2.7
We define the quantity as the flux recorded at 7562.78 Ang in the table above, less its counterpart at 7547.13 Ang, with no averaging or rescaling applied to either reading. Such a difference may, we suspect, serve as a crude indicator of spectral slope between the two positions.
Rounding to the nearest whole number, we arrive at -2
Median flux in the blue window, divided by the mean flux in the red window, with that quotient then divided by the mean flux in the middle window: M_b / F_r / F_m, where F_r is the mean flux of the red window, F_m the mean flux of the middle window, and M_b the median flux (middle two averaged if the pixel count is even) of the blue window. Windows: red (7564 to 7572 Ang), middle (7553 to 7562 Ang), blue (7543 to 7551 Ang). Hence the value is 0.055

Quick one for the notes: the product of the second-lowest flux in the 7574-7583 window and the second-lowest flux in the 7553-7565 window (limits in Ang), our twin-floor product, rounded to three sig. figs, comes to 355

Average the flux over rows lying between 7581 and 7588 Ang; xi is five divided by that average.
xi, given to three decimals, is 0.236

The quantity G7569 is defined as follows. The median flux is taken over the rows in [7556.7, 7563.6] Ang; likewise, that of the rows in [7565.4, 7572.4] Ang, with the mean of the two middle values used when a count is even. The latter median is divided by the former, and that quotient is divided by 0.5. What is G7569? 2.21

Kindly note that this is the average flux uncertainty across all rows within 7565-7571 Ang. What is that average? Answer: 3.2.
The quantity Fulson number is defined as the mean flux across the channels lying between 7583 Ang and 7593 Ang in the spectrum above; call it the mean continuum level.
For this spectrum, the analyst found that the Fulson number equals 22.3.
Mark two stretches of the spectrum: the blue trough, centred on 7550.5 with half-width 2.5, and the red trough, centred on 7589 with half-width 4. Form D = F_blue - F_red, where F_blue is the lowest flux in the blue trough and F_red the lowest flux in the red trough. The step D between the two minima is 7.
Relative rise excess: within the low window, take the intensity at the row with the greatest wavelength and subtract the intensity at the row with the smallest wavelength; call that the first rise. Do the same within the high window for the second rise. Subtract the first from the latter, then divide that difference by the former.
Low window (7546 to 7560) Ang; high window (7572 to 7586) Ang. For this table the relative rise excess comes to -0.23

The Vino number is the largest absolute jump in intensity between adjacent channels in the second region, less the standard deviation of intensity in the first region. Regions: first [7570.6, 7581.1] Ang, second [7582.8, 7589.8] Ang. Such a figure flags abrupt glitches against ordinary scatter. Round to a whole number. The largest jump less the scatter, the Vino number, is 5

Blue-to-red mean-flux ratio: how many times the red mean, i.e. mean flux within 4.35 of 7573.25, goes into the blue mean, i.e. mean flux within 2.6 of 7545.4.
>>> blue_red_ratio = 1.11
